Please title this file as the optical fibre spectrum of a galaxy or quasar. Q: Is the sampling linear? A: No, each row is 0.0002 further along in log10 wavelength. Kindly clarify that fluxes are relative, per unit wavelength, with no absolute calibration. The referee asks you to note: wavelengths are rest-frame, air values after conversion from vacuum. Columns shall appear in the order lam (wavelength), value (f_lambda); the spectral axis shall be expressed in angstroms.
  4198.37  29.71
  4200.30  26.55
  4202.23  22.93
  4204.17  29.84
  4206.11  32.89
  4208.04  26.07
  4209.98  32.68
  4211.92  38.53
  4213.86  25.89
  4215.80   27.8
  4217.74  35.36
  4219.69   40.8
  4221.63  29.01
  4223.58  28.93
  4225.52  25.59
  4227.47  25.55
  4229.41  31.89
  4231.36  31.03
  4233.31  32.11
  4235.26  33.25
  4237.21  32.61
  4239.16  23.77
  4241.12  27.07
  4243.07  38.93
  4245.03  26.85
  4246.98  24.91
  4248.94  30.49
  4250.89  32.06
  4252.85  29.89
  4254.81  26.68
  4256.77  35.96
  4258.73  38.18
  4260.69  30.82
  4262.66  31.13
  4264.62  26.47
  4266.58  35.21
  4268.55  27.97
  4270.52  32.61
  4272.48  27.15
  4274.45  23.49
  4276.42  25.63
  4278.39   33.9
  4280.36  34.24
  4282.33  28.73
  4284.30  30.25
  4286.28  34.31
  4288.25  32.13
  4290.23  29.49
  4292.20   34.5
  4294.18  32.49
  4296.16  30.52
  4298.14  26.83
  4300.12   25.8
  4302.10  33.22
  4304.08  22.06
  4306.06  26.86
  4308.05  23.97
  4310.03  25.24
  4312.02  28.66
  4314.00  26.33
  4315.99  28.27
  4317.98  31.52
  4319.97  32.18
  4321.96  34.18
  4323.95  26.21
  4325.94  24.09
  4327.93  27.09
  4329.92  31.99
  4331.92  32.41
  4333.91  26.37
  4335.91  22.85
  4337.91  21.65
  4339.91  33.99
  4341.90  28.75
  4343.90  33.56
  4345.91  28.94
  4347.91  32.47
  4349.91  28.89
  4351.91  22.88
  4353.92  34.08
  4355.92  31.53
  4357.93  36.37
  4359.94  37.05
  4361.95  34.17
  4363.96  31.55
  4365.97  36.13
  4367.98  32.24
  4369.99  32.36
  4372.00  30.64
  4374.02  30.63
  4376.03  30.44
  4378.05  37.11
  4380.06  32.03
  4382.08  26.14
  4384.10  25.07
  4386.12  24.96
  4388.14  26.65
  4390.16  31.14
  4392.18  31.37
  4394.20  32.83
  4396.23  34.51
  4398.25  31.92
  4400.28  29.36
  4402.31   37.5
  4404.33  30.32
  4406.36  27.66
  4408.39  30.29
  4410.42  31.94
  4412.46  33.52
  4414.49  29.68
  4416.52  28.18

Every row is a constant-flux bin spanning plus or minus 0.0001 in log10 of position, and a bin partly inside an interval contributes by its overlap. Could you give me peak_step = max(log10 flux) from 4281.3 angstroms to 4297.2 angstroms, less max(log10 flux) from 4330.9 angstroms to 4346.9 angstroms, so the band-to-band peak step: 0.01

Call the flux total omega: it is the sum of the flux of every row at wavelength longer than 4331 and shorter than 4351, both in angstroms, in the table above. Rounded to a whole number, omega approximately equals 290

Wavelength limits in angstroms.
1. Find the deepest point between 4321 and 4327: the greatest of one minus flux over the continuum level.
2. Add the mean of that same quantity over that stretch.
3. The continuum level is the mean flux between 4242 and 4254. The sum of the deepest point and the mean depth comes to 0.29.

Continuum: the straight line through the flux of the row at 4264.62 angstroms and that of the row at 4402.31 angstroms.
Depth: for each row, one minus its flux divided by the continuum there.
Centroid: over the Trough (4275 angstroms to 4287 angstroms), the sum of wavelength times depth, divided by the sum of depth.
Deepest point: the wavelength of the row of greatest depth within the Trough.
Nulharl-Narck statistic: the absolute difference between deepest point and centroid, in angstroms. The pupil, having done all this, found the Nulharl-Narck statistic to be 5.9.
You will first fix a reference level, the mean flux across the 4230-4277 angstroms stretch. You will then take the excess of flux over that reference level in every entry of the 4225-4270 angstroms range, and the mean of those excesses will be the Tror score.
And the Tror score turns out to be 0.2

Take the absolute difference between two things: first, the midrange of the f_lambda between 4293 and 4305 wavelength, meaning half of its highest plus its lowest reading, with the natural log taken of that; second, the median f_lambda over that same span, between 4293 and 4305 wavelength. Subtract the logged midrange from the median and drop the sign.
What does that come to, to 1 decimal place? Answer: 25.4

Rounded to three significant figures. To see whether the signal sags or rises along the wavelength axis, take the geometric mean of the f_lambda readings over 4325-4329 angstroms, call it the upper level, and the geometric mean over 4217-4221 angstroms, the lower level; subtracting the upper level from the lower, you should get 12.4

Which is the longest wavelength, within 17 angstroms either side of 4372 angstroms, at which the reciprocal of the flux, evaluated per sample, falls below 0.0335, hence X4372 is 4380.06 angstroms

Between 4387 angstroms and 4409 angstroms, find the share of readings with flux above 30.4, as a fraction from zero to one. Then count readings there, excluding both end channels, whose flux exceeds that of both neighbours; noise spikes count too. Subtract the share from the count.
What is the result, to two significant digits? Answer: 1.5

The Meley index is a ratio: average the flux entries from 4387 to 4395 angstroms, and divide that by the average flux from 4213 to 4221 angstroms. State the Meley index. 0.94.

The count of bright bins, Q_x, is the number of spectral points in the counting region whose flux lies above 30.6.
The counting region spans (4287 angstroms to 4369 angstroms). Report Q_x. 20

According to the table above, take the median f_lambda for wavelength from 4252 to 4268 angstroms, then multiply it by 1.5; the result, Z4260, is 46.5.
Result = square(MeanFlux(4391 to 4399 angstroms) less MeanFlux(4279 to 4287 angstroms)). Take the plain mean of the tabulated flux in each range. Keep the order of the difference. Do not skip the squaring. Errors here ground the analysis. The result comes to 0.6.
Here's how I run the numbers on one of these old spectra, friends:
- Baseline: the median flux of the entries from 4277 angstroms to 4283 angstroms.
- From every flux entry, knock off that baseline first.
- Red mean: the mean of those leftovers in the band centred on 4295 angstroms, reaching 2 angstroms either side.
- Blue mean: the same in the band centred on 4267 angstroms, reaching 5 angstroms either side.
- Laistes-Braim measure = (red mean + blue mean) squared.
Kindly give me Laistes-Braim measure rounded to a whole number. 32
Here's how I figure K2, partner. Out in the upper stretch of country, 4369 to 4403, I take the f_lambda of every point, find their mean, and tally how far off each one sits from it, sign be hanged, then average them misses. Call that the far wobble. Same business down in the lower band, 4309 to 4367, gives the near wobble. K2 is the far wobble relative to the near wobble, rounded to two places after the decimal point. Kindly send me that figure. 0.73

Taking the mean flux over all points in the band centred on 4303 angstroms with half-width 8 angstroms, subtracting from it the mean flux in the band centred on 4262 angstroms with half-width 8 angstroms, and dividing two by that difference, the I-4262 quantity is -0.4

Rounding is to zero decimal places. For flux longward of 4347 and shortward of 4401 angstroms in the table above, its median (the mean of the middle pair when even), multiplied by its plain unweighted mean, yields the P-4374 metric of 987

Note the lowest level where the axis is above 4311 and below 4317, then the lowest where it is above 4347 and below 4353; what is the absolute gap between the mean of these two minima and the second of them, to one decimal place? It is 1.7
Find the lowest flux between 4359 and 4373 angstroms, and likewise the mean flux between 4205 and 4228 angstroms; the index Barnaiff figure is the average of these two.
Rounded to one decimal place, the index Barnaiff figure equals 30.7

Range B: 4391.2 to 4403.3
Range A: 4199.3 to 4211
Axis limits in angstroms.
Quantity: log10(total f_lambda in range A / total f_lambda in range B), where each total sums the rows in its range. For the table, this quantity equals -0.06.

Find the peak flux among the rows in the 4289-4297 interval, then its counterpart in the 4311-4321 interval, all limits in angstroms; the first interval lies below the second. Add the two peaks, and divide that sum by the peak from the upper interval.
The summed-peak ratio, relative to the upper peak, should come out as 2.07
